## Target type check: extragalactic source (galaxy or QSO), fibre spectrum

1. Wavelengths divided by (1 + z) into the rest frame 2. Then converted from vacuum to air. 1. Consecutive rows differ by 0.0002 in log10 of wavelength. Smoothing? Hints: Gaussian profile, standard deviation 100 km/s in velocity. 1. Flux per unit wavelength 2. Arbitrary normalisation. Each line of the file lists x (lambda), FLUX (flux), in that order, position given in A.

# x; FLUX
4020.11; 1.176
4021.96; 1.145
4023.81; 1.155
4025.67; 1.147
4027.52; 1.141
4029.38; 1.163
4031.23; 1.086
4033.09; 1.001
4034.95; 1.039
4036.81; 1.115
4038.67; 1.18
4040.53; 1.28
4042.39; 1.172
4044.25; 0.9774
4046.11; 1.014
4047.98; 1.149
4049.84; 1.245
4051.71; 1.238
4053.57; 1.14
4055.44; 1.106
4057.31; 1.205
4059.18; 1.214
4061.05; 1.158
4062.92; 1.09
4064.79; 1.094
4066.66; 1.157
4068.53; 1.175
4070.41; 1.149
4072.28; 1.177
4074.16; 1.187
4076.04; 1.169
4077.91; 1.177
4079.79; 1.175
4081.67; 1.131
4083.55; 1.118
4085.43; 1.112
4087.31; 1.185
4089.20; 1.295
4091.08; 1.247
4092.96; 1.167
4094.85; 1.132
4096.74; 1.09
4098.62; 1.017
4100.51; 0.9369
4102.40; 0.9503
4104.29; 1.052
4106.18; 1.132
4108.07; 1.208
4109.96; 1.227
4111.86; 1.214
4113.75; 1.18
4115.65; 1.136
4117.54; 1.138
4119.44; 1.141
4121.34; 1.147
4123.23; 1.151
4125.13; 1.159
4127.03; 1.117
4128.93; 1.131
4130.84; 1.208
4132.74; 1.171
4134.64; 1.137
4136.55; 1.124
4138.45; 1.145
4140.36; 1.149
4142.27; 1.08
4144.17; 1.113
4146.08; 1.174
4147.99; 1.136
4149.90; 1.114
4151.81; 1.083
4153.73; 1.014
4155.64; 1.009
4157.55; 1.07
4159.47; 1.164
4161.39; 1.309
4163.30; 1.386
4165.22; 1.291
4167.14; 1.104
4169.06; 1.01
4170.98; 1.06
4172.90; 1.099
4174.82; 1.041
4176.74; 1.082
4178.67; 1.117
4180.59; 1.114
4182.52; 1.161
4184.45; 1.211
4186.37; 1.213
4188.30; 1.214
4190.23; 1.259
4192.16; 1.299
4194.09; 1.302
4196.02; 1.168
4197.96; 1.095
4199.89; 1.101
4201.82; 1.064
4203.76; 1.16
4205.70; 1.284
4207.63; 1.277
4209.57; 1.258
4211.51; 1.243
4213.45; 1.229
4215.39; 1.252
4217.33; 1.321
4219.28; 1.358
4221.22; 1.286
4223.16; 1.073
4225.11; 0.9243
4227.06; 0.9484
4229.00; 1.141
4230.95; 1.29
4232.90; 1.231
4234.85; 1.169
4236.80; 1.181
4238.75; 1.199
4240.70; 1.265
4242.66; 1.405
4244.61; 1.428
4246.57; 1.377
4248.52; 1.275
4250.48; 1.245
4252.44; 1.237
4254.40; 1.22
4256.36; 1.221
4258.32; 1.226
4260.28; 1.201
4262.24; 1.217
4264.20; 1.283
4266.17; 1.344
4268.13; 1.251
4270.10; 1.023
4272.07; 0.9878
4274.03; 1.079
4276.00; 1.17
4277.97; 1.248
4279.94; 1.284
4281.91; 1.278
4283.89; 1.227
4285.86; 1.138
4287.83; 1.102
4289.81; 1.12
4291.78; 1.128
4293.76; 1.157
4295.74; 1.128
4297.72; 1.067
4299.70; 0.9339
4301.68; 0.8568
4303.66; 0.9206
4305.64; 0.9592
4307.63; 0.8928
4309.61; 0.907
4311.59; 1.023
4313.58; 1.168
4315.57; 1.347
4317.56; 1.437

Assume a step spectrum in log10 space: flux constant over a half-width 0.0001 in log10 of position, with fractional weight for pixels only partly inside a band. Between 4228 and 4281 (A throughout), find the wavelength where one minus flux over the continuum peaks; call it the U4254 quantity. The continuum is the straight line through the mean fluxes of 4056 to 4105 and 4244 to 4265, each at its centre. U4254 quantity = 4272.07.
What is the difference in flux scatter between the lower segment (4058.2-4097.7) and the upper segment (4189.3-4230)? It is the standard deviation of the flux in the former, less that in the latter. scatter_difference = -0.07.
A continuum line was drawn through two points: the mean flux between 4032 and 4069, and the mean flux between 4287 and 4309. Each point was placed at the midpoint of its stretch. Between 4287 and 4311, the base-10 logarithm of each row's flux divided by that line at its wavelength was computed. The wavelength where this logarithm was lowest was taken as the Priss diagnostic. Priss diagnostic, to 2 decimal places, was 4301.68 A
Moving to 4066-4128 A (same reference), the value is 4100.51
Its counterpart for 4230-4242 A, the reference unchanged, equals 4234.85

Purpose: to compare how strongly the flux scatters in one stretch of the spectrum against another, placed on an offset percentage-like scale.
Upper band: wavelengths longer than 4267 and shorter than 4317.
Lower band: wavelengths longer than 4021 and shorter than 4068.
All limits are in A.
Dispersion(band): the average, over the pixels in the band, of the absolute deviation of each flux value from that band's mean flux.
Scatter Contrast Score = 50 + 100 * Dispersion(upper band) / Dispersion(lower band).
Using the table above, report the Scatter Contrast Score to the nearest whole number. 249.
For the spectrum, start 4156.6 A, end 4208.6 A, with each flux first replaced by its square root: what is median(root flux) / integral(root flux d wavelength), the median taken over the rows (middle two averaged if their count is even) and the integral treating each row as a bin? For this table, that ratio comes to 0.0192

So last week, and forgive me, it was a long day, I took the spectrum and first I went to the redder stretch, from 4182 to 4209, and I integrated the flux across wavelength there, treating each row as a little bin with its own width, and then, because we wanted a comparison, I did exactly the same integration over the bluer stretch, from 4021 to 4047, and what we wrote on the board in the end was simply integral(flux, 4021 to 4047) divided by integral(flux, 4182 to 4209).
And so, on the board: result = 0.89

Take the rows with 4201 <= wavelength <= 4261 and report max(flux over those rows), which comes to 1.428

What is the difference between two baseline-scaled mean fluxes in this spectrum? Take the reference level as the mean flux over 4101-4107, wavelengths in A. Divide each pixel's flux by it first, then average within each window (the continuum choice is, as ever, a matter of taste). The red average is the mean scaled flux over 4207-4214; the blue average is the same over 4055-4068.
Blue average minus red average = -0.10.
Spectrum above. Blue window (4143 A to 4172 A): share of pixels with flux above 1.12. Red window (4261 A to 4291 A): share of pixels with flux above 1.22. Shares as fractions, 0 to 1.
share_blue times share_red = 0.19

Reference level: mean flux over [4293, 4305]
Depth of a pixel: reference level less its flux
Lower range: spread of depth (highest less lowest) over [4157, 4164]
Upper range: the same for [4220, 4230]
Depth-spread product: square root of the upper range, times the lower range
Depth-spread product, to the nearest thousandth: 0.190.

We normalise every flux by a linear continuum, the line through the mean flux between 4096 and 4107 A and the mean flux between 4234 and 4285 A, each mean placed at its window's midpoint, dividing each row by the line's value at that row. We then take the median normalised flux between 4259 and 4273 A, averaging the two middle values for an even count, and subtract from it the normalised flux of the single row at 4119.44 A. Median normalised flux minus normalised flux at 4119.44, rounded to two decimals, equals -0.10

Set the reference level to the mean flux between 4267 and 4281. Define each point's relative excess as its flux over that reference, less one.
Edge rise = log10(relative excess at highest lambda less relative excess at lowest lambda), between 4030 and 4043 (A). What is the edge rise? -1.13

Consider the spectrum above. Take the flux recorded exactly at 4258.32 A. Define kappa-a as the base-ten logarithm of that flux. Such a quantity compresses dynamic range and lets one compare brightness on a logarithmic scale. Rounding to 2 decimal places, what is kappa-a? 0.09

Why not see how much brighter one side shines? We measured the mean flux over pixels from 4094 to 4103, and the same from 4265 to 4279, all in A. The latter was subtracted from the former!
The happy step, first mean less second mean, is -0.13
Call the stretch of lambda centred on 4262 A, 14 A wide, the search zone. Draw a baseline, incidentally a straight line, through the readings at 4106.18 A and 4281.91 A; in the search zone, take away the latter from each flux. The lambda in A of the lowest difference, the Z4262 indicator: 4260.28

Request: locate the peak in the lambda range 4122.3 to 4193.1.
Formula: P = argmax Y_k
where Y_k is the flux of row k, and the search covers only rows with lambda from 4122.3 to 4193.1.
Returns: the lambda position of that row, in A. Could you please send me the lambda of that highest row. 4163.30 A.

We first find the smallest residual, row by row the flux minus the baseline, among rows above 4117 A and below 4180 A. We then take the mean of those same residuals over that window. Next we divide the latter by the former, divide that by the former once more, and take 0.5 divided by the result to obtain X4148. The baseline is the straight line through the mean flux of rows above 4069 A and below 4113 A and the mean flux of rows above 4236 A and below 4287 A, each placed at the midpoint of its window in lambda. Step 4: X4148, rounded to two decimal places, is -0.38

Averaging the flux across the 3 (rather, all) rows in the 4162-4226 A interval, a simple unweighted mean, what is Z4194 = 1.18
